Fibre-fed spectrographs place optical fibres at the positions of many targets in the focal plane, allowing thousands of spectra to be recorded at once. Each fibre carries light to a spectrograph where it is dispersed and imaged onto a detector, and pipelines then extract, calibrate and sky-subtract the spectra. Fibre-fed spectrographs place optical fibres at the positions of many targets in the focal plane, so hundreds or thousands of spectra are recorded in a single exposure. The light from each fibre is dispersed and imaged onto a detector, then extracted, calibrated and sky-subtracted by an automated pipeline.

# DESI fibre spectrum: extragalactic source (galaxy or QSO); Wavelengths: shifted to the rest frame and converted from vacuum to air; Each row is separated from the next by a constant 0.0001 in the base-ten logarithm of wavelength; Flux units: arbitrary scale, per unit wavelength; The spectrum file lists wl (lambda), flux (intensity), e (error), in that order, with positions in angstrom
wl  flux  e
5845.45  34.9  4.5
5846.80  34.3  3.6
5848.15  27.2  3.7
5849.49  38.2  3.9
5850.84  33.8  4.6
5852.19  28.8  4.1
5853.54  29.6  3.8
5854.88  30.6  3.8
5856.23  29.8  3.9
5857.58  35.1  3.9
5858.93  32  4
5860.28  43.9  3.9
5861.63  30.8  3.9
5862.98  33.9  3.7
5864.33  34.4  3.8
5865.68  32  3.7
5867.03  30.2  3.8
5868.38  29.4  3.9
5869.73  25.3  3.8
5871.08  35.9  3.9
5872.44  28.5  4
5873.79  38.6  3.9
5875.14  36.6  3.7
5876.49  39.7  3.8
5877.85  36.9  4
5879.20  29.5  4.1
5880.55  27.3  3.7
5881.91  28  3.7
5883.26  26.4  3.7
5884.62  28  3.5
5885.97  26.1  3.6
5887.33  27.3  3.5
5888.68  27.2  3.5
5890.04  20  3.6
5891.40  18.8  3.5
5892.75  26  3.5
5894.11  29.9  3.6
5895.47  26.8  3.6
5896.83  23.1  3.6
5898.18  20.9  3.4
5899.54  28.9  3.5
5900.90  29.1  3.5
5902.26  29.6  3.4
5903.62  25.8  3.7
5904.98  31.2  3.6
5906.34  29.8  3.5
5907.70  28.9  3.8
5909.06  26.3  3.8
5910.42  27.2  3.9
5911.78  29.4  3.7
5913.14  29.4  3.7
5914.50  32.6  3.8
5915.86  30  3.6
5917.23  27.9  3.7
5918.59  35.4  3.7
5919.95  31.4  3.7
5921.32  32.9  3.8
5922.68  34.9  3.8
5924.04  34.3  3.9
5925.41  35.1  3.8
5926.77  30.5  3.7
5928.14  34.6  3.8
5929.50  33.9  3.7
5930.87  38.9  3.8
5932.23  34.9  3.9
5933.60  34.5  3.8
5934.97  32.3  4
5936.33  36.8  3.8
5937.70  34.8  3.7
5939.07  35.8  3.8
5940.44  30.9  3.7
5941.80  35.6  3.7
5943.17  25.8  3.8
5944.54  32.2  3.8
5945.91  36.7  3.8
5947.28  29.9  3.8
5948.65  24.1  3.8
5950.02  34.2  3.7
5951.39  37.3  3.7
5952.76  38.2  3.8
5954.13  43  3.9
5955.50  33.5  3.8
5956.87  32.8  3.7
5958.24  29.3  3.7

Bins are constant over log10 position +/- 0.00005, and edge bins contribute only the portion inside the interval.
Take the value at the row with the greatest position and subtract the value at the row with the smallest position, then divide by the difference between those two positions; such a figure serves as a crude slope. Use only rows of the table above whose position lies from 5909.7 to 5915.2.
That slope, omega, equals 1.3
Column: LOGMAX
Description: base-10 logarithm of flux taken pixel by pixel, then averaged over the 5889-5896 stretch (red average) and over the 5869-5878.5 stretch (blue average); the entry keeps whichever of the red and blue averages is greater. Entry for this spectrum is 1.53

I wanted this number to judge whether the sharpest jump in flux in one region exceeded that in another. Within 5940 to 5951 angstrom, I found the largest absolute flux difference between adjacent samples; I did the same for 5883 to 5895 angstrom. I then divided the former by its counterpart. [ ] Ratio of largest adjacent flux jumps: 1.40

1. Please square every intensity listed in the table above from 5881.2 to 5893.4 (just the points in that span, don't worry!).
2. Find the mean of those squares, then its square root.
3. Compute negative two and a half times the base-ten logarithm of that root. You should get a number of -3.52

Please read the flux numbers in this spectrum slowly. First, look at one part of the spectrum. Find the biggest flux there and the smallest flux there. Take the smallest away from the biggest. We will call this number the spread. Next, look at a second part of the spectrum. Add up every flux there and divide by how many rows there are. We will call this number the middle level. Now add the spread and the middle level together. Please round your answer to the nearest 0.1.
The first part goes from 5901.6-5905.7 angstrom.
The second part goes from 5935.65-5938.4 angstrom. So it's 41.2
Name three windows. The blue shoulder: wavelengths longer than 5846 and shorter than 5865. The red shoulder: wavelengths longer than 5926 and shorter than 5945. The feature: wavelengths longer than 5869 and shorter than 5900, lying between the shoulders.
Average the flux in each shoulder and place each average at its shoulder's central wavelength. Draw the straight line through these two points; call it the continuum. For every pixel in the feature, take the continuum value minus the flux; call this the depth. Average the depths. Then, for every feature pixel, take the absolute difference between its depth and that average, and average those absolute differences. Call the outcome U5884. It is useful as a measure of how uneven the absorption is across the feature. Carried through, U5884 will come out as 4.2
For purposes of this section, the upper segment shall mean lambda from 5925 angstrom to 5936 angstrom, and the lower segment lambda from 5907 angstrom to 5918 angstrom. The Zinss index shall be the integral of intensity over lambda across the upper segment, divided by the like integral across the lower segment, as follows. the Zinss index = 1.19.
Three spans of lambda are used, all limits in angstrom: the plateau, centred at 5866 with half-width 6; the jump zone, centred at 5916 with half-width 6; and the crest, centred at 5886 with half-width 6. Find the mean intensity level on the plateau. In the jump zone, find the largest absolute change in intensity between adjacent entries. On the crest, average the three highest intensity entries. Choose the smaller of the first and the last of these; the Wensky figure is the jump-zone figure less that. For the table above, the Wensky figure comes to -20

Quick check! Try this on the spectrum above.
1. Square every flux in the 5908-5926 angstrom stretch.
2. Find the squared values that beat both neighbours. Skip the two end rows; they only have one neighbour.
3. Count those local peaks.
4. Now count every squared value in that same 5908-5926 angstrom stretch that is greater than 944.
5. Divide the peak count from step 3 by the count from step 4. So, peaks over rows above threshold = 0.43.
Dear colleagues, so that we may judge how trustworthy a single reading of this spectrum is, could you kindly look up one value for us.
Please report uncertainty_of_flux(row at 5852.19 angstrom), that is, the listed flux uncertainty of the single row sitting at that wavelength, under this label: 4.10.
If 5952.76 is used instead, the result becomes 3.80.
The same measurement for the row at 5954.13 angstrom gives 3.90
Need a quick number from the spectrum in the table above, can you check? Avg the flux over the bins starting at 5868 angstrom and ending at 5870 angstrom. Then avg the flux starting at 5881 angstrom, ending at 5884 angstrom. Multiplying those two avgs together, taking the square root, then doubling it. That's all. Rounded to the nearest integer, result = 55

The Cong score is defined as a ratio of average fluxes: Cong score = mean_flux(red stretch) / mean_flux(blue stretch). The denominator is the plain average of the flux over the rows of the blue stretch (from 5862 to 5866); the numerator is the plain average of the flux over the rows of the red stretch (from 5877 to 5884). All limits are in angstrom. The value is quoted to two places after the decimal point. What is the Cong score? 0.89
